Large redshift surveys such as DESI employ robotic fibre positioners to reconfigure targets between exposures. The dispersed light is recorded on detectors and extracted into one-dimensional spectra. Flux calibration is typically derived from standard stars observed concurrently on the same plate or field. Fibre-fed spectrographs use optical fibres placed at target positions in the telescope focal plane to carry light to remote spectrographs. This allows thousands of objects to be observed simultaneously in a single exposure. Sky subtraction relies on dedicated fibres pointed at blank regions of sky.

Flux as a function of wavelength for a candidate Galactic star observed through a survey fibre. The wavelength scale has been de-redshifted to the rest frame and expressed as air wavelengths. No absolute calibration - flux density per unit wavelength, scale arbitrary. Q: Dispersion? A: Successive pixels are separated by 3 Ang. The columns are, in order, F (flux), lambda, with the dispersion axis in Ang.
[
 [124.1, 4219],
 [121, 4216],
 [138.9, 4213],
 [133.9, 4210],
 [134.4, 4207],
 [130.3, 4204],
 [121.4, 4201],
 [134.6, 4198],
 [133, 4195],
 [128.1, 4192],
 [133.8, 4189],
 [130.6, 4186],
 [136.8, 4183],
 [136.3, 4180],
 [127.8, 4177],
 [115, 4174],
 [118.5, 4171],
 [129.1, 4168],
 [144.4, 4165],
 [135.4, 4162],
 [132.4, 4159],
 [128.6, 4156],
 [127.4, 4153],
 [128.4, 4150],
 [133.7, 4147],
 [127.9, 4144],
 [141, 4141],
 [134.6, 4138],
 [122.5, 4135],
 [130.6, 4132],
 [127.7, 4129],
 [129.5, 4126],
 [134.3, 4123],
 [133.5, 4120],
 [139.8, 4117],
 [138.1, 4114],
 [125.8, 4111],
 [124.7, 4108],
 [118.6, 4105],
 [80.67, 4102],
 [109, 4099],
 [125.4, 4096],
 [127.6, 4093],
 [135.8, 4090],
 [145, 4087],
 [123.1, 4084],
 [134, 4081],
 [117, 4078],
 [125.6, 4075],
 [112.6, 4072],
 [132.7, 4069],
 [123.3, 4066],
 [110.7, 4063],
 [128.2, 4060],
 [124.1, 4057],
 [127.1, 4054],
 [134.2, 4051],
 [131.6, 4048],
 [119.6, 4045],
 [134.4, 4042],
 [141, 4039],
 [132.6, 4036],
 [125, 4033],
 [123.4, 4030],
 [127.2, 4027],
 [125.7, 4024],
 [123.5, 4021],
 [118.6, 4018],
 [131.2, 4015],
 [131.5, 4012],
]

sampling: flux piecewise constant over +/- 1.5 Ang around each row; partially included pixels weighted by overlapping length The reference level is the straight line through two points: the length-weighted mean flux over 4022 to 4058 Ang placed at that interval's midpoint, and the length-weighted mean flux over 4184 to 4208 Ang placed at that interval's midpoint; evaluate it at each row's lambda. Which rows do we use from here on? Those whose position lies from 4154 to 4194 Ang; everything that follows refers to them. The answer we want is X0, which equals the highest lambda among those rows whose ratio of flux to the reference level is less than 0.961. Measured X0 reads 4174 Ang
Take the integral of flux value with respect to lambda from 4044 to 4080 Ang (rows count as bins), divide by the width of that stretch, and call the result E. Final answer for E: 124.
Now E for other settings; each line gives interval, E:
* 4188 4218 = 131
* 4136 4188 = 131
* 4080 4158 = 128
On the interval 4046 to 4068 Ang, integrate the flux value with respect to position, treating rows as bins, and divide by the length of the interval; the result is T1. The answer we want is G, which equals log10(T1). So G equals 2.10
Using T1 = 126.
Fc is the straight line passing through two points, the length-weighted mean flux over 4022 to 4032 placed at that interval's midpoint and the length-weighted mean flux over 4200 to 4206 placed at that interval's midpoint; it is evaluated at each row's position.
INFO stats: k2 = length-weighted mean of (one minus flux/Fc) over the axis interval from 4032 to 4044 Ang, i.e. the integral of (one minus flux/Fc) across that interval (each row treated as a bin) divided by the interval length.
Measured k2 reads -0.06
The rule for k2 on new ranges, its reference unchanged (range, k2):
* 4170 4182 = 0.01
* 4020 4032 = 0.00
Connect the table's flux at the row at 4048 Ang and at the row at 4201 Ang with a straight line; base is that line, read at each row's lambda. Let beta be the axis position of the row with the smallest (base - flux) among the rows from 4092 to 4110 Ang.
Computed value 4093 Ang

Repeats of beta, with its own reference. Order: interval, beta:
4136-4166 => 4165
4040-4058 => 4051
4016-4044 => 4039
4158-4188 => 4165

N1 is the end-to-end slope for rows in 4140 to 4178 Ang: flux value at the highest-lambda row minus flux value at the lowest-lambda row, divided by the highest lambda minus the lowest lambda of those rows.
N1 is -0.4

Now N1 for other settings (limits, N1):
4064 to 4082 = 0.7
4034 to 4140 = 0.0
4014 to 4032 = -0.5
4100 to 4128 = 2.0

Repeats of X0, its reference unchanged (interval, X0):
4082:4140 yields 4135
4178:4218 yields 4216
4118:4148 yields 4135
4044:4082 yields 4078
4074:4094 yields 4084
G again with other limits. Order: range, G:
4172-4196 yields 2.11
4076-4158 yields 2.11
